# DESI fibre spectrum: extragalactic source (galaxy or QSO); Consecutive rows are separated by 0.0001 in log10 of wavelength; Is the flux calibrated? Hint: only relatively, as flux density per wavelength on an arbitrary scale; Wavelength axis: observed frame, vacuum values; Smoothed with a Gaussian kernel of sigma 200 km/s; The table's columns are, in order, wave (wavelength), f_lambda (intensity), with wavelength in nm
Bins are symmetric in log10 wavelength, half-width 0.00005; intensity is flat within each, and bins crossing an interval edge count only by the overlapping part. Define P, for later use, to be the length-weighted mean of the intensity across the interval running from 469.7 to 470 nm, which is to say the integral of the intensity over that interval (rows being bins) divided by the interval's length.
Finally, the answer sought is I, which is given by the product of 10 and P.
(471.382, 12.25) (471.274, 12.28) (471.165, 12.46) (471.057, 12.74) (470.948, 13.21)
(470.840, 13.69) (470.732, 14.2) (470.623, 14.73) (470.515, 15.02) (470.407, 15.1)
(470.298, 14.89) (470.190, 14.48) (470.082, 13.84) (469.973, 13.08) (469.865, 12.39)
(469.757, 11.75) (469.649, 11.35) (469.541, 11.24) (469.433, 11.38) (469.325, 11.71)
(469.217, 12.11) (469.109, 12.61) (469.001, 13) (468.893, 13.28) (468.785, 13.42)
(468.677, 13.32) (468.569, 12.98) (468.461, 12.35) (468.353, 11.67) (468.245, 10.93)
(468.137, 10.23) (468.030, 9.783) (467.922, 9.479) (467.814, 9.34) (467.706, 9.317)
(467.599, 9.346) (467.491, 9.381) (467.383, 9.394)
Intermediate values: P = 12.4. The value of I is 124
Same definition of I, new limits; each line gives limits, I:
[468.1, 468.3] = 106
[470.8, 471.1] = 132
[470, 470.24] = 140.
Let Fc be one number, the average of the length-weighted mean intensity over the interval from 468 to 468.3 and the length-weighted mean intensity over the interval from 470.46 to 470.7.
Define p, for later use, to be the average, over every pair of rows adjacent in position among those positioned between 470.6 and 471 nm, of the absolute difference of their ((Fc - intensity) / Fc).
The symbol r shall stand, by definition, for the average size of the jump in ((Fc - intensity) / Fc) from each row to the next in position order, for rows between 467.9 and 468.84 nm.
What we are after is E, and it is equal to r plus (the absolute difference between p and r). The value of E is 0.0402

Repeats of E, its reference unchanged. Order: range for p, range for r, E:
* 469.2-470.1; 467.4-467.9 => 0.0344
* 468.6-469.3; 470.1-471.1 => 0.0368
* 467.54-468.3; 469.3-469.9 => 0.0297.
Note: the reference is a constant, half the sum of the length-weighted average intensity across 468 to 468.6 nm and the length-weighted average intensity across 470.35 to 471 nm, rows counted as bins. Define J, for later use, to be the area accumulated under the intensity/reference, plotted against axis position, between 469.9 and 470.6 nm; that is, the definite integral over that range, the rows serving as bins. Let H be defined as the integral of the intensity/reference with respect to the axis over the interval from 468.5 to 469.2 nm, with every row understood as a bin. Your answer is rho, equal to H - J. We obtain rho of -0.07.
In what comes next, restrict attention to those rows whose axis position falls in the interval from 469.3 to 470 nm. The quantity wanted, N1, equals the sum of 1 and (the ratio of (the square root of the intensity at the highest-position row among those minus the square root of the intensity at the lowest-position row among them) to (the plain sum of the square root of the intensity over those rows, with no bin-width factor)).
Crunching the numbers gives 1.01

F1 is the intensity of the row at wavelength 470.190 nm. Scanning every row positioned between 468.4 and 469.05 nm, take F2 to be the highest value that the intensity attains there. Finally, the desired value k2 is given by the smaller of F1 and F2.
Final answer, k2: 13.4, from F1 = 14.48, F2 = 13.42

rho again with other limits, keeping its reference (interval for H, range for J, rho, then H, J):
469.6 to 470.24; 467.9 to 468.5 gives 0.14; 0.64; 0.50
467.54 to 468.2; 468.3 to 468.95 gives -0.16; 0.49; 0.65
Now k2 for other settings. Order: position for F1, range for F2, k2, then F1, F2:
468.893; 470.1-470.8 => 13.3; 13.28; 15.1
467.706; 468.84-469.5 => 9.3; 9.317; 13.28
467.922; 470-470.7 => 9.5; 9.479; 15.1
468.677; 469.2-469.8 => 12.1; 13.32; 12.11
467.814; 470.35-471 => 9.3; 9.34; 15.1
